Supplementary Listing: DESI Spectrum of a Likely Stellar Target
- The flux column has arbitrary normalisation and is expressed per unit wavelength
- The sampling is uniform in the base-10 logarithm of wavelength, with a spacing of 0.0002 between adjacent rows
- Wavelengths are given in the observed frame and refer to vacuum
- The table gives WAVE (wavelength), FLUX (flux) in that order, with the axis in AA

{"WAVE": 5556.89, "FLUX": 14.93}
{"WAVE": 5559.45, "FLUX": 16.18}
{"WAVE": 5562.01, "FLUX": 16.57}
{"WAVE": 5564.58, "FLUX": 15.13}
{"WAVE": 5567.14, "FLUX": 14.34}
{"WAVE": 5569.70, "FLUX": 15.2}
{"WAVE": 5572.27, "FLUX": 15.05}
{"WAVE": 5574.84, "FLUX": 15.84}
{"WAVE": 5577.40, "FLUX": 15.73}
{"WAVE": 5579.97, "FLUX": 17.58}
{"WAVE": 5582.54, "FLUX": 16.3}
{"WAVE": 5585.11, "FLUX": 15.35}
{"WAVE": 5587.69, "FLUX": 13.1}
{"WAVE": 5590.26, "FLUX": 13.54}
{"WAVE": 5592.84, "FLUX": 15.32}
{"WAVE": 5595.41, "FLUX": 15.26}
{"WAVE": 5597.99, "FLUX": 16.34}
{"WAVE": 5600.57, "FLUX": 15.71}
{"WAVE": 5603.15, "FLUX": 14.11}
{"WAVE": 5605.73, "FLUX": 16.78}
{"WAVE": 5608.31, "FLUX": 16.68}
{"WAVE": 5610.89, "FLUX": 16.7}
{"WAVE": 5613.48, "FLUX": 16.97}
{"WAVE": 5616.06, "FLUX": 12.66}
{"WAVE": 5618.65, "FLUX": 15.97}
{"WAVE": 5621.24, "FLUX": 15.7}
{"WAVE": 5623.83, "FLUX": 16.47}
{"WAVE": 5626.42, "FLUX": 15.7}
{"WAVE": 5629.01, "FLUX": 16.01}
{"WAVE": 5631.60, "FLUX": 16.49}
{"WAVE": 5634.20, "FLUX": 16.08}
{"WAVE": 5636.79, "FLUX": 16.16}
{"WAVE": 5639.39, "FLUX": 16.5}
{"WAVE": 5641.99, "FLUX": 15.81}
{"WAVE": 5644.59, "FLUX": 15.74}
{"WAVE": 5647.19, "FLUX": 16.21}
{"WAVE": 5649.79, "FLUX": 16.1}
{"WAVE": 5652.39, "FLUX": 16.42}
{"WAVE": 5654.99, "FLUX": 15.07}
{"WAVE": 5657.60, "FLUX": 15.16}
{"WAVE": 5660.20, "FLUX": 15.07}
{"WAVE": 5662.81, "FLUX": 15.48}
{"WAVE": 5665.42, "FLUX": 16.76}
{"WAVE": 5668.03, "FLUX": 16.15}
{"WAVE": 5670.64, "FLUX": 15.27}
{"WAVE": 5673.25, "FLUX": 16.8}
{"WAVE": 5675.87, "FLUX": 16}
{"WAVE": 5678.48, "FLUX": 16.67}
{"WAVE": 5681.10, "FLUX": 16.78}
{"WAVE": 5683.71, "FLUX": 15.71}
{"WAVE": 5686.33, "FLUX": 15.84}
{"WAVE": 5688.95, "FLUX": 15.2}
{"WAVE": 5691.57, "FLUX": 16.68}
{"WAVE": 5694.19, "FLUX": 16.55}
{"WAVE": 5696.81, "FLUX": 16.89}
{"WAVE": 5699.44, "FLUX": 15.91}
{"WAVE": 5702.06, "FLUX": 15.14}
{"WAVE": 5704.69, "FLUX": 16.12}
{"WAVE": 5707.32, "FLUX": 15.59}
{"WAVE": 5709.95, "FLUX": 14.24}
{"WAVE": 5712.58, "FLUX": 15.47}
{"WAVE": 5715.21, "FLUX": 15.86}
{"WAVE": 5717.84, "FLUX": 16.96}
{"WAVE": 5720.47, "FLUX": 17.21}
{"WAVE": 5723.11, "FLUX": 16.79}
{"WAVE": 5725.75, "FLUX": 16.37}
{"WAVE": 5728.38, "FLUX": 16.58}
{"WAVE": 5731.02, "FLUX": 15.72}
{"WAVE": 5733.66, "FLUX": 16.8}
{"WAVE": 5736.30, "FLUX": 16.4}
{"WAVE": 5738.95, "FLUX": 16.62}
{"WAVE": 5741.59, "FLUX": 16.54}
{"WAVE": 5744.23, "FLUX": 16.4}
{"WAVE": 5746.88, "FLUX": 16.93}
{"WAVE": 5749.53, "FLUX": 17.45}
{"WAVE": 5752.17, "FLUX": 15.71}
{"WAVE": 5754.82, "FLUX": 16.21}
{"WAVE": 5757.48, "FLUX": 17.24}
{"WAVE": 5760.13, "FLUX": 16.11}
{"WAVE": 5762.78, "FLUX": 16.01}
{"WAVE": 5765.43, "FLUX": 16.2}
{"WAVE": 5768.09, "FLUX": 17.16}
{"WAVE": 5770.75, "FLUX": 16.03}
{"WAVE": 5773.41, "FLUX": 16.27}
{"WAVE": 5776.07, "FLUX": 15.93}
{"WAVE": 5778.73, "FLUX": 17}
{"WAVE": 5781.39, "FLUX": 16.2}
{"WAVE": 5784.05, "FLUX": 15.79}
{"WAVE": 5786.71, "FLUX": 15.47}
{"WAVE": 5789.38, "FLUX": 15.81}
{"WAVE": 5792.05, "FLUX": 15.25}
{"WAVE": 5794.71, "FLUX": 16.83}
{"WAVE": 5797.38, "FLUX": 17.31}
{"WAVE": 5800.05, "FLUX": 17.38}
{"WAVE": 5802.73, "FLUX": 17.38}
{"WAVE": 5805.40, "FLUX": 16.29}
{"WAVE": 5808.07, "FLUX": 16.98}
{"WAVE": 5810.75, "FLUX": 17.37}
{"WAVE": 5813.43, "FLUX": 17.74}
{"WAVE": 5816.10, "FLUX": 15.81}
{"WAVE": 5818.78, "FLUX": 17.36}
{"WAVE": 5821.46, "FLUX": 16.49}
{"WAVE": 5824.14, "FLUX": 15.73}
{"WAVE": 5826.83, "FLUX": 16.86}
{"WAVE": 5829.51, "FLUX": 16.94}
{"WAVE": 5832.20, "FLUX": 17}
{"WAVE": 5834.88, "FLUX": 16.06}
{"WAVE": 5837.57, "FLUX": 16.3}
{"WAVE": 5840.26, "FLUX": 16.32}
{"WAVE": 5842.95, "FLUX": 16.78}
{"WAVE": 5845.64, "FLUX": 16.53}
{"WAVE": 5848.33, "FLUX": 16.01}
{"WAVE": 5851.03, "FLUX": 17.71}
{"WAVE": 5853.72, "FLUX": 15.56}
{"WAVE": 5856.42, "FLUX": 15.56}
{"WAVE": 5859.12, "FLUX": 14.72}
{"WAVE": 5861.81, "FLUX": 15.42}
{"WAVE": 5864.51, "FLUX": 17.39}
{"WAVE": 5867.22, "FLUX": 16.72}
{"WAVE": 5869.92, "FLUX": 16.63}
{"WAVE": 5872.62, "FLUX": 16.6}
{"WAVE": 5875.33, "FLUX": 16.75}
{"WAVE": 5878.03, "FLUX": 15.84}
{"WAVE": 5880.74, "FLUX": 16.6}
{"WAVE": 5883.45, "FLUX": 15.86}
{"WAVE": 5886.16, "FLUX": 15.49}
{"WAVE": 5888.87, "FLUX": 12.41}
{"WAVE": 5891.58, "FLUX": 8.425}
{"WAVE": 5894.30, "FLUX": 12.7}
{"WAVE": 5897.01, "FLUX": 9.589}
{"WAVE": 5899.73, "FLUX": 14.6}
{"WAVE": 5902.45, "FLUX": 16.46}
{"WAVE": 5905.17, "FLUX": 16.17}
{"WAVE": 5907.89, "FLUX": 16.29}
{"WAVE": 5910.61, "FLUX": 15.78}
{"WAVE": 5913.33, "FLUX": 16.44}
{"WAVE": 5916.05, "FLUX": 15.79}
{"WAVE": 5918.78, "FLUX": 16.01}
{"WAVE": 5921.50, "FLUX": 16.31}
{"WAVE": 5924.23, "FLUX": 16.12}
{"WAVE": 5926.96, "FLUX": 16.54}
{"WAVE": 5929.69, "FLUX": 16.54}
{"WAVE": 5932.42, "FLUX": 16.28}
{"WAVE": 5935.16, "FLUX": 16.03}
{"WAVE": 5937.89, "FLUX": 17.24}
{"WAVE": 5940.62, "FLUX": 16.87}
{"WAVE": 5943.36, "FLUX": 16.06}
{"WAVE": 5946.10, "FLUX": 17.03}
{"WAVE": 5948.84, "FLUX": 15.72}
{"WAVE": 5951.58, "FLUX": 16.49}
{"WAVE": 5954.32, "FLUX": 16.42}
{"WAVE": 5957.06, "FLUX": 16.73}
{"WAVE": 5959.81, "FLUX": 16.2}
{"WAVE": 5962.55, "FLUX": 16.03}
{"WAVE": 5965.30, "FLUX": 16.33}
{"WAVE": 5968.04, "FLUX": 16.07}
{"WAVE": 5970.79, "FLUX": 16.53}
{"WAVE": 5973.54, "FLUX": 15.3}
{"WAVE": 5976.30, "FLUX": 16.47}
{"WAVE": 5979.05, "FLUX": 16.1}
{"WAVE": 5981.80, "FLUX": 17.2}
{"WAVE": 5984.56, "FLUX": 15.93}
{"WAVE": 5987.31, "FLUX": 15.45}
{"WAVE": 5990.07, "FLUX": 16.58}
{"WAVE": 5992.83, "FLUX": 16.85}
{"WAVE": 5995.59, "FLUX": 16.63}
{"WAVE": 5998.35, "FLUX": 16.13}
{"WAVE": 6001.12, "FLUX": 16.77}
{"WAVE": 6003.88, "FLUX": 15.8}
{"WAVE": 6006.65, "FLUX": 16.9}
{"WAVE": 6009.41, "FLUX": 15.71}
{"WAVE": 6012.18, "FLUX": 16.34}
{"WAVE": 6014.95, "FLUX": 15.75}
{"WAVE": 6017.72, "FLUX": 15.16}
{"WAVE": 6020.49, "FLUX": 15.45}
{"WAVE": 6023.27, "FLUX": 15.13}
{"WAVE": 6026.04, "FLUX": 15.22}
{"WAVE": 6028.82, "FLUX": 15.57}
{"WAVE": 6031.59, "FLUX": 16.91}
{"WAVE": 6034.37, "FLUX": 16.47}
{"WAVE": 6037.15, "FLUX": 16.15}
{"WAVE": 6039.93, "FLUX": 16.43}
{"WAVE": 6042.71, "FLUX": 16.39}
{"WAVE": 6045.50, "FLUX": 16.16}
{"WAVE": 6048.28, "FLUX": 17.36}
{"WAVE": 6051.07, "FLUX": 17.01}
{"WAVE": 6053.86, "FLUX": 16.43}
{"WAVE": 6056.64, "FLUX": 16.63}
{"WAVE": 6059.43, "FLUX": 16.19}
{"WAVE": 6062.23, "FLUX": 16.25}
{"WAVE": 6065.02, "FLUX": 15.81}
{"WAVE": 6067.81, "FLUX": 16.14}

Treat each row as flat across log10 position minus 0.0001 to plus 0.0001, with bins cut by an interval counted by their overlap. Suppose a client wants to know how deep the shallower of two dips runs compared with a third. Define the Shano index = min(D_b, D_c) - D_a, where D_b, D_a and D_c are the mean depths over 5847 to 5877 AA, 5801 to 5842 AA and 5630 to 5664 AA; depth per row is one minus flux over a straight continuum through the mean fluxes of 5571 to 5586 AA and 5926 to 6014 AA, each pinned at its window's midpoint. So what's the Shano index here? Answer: 0.03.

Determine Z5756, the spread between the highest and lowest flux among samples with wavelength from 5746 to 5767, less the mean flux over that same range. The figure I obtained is -14.7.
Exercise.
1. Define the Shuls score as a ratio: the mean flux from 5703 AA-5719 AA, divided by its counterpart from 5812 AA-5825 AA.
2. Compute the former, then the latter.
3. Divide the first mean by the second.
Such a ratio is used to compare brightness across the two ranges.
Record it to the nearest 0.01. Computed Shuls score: 0.94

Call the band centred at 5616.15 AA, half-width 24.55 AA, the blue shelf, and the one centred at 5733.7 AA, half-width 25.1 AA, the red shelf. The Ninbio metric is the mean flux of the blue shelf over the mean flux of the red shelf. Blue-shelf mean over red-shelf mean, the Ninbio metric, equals 0.97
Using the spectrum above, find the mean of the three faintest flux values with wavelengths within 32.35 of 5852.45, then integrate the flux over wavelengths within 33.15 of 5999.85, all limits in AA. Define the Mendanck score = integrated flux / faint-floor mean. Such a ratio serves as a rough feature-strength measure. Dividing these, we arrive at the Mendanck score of 70.0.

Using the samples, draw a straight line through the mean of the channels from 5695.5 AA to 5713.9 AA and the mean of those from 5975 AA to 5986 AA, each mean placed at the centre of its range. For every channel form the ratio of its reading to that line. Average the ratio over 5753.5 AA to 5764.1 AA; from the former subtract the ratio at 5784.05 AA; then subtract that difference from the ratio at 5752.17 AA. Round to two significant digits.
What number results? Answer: 0.95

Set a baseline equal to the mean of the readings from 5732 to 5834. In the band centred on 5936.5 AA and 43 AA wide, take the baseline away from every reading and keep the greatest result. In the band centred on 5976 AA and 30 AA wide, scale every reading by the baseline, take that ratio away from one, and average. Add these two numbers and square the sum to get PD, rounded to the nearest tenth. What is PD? 0.5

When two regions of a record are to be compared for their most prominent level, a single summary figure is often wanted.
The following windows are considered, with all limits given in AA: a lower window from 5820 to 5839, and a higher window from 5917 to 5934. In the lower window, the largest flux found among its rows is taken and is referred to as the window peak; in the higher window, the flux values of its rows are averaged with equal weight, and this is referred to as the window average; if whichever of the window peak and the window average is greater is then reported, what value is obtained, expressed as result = 17.0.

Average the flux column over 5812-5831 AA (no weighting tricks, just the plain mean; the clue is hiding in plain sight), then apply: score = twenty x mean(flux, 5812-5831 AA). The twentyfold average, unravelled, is 334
